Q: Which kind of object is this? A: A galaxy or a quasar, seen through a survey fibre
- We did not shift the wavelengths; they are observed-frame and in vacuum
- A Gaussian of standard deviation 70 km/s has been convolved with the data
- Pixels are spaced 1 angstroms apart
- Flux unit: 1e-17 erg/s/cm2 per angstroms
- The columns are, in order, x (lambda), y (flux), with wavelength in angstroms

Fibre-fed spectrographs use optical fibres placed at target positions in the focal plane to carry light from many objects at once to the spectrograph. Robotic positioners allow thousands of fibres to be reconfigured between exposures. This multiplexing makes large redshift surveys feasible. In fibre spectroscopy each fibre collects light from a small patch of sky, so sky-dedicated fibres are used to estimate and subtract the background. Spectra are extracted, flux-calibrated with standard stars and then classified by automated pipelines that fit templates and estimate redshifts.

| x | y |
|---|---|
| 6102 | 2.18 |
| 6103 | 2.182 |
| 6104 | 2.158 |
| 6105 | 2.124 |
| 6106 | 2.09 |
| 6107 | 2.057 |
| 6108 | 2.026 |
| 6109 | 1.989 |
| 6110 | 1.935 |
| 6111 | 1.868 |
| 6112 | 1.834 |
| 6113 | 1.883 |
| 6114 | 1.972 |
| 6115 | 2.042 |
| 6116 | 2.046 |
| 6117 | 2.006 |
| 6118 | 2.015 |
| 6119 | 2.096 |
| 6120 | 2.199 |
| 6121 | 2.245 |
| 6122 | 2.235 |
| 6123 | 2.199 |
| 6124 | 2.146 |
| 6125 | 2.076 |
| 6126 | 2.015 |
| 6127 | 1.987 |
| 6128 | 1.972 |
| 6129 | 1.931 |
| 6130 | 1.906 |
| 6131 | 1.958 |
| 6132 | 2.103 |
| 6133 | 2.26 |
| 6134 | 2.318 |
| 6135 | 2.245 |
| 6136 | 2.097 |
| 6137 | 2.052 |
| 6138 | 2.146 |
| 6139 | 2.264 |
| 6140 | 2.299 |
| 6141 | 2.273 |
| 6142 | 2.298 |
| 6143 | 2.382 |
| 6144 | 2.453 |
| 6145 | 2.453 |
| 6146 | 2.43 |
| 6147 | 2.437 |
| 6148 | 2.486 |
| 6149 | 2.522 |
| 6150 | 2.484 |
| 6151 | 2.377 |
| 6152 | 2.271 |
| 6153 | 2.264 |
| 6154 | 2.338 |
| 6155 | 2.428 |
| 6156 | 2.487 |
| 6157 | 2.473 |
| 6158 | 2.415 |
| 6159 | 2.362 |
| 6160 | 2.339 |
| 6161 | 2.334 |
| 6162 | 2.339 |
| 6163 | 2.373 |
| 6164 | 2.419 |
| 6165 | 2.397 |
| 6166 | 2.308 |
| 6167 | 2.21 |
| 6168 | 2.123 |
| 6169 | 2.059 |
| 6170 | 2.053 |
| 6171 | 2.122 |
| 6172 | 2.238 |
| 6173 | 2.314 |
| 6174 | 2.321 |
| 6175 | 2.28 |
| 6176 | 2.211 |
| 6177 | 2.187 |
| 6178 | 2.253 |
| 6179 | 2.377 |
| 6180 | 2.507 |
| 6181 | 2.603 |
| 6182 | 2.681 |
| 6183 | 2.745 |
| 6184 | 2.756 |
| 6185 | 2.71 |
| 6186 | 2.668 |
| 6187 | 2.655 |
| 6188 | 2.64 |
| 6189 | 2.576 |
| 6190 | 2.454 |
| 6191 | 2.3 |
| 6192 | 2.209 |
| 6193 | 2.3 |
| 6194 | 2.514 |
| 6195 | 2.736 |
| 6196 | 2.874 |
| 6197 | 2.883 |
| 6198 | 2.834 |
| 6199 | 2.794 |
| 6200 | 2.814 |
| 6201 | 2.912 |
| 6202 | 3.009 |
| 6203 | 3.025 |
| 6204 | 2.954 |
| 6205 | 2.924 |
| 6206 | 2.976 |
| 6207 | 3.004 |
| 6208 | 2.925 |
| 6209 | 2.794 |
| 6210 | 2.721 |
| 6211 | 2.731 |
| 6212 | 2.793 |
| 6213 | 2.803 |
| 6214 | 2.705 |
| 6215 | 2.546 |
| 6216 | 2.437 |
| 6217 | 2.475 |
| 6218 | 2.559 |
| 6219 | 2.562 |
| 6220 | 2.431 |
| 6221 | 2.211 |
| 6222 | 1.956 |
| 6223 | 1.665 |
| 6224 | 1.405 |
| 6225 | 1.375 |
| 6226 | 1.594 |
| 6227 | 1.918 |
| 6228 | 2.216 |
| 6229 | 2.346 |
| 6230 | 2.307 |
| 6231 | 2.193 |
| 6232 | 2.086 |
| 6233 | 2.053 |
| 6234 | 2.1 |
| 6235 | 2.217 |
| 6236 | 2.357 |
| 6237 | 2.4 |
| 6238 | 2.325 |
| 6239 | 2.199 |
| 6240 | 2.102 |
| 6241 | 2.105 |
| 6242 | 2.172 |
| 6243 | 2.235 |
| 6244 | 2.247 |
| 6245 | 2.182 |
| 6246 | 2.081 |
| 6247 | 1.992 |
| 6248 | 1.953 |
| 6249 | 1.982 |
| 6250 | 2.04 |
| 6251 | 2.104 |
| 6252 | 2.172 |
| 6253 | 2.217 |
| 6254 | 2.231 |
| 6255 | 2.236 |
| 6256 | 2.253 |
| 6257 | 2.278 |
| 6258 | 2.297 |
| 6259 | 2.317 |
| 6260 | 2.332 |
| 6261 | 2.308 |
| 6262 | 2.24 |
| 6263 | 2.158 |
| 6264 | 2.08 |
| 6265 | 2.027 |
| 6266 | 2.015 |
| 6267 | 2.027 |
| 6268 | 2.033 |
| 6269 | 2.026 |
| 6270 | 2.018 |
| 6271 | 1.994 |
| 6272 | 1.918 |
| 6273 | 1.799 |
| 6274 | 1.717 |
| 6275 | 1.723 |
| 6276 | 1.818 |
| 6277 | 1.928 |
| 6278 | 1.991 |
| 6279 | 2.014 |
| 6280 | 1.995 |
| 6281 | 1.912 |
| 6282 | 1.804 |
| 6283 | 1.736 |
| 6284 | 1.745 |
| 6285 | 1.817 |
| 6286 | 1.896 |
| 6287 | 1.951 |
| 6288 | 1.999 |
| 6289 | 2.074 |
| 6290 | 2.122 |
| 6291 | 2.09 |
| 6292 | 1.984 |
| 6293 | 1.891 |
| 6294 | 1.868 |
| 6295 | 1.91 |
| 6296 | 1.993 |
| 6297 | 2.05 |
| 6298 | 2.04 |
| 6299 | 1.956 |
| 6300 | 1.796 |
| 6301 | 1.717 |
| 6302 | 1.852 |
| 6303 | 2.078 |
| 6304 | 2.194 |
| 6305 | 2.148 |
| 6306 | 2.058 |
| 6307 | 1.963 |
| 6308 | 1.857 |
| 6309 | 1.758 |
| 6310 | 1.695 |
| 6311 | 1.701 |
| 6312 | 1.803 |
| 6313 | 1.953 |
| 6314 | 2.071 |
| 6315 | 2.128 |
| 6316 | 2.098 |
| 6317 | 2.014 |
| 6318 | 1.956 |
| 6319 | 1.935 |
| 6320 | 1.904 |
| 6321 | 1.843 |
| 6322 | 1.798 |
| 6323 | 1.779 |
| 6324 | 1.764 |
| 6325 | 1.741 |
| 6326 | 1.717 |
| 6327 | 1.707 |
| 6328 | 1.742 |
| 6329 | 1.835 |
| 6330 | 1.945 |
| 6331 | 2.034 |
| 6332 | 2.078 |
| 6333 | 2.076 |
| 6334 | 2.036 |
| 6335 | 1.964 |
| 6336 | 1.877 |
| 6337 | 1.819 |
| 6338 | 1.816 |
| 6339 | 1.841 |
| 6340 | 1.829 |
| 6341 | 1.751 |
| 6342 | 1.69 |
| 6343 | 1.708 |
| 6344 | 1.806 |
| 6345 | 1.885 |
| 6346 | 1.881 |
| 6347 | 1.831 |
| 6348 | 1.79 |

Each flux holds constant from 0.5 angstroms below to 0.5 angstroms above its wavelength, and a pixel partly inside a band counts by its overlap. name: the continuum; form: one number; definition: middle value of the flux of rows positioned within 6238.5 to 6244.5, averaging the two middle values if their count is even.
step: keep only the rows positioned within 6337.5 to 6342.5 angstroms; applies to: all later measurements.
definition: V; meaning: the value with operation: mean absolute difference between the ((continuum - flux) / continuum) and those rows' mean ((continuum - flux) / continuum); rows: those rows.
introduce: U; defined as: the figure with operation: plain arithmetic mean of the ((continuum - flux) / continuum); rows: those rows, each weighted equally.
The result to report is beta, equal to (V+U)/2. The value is 0.10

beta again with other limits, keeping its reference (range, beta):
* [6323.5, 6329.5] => 0.11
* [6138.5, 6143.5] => -0.02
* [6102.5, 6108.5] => 0.03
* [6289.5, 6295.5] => 0.07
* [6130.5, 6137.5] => 0.03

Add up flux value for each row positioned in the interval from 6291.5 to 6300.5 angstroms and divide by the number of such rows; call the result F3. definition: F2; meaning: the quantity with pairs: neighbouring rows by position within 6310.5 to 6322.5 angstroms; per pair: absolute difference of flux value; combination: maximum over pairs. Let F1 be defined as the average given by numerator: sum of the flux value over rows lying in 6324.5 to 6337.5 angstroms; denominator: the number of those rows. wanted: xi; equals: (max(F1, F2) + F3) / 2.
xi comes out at 1.92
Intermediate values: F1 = 1.89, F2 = 0.150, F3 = 1.94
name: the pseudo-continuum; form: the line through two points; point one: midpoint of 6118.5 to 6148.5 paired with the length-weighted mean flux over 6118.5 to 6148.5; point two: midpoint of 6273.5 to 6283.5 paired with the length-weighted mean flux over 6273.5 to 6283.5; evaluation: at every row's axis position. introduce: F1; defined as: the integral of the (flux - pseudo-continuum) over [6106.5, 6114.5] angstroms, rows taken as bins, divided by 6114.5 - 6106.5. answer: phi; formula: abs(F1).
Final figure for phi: 0.31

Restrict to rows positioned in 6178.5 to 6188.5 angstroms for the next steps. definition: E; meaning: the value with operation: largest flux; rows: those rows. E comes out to 2.756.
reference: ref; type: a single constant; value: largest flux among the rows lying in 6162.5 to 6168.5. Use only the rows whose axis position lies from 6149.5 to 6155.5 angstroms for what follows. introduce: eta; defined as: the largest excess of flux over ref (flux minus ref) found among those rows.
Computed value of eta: 0.1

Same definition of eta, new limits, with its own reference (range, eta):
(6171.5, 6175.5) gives -0.1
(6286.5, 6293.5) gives -0.3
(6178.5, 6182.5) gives 0.3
